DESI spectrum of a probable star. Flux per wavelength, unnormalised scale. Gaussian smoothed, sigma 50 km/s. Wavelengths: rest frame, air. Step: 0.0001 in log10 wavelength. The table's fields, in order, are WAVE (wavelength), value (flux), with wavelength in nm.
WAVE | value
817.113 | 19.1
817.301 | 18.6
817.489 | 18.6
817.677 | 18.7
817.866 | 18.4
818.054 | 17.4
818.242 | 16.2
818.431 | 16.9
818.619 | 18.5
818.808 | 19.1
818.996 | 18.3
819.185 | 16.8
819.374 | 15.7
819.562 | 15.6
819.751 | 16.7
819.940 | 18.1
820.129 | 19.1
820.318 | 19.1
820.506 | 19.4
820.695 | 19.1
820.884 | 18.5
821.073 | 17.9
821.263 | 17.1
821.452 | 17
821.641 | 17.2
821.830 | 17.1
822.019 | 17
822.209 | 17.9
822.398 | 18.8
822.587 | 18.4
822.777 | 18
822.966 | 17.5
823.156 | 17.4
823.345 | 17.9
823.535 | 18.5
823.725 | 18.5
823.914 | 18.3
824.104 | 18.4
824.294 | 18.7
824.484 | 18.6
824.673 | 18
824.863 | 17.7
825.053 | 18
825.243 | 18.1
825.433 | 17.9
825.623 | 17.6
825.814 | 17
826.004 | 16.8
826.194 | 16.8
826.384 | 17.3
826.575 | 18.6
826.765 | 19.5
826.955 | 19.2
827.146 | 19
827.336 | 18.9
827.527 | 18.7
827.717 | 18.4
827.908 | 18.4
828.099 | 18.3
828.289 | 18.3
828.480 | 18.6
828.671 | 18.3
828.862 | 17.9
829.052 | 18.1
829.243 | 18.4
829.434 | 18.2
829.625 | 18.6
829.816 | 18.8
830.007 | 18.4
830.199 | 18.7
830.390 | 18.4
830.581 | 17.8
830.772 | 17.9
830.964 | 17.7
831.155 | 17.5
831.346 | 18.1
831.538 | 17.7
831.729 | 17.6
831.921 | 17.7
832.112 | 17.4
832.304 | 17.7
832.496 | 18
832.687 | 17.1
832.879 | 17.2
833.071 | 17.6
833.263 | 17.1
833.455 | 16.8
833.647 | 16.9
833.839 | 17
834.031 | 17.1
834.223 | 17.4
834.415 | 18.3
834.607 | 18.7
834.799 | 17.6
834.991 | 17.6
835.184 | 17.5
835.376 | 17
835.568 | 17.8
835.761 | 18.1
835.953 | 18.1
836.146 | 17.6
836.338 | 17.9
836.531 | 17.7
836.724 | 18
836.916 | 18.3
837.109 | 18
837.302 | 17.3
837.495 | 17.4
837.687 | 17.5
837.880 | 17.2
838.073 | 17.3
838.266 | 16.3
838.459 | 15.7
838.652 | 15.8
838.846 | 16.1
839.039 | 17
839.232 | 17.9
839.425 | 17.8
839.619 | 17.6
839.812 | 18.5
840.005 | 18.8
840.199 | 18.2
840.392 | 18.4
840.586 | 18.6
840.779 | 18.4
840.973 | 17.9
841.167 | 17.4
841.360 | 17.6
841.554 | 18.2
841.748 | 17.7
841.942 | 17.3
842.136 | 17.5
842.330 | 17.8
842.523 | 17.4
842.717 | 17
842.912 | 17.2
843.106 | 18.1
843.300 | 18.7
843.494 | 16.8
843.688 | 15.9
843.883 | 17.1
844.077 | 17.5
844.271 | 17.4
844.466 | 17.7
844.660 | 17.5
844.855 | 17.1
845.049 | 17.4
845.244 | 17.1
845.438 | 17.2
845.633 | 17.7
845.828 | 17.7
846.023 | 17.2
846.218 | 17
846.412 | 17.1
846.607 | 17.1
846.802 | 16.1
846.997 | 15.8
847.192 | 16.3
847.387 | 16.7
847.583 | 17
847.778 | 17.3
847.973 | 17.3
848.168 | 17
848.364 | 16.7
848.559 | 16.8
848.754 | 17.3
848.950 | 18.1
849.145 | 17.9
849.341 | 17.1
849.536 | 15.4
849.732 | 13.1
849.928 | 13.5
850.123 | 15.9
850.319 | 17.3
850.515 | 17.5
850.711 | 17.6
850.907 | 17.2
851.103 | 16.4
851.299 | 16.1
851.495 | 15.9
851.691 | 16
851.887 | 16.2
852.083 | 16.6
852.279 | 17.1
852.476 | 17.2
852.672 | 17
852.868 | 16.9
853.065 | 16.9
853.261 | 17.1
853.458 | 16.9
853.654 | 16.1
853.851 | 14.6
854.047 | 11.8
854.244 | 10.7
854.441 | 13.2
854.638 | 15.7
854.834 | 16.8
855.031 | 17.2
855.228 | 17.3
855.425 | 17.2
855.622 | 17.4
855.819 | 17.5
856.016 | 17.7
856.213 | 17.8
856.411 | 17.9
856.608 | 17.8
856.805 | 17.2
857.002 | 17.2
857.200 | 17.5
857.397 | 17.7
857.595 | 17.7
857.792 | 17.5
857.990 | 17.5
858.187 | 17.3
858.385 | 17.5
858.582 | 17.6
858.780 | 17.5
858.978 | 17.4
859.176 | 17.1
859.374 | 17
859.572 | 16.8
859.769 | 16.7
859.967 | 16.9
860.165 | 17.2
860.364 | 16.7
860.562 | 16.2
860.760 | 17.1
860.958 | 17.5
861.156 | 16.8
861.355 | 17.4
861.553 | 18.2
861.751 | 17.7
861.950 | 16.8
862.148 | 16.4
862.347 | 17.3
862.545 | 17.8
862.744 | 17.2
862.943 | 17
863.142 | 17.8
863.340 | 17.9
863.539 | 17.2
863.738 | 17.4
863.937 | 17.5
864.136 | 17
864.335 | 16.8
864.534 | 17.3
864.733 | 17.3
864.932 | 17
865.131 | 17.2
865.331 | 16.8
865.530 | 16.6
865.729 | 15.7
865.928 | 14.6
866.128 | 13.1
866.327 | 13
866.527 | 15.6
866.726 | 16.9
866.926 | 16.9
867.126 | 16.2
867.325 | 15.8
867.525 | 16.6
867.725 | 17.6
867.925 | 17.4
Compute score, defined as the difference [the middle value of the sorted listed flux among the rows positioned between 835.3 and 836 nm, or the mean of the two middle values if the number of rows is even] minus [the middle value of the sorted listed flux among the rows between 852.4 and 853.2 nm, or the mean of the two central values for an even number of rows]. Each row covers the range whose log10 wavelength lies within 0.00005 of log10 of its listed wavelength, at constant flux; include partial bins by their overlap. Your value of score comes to 1.0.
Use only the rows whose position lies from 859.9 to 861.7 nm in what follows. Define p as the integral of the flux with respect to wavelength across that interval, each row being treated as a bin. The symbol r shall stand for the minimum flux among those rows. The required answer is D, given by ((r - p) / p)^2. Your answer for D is 0.23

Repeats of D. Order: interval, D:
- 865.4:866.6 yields 0.07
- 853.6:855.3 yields 0.33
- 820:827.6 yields 0.77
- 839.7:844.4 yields 0.65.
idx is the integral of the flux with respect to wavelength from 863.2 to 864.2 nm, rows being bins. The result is 17.4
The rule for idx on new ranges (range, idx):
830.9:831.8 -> 16.0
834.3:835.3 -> 17.9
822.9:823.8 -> 16.2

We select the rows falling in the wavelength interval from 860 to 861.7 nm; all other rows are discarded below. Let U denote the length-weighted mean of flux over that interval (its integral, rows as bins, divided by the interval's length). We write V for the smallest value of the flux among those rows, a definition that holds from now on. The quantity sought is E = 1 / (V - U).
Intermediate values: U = 17.1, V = 16.2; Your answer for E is -1.1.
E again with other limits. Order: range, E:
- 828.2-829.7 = -2.5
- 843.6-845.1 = -0.8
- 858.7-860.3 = -2.8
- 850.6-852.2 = -1.6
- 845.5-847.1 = -0.9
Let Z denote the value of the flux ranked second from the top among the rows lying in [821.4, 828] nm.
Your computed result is 19.2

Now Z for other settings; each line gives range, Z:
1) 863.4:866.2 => 17.4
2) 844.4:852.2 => 17.9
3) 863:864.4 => 17.8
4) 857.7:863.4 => 17.9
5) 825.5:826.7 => 17.6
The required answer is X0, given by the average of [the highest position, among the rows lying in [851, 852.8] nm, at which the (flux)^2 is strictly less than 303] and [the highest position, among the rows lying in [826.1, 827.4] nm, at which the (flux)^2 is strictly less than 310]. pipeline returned 839.53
